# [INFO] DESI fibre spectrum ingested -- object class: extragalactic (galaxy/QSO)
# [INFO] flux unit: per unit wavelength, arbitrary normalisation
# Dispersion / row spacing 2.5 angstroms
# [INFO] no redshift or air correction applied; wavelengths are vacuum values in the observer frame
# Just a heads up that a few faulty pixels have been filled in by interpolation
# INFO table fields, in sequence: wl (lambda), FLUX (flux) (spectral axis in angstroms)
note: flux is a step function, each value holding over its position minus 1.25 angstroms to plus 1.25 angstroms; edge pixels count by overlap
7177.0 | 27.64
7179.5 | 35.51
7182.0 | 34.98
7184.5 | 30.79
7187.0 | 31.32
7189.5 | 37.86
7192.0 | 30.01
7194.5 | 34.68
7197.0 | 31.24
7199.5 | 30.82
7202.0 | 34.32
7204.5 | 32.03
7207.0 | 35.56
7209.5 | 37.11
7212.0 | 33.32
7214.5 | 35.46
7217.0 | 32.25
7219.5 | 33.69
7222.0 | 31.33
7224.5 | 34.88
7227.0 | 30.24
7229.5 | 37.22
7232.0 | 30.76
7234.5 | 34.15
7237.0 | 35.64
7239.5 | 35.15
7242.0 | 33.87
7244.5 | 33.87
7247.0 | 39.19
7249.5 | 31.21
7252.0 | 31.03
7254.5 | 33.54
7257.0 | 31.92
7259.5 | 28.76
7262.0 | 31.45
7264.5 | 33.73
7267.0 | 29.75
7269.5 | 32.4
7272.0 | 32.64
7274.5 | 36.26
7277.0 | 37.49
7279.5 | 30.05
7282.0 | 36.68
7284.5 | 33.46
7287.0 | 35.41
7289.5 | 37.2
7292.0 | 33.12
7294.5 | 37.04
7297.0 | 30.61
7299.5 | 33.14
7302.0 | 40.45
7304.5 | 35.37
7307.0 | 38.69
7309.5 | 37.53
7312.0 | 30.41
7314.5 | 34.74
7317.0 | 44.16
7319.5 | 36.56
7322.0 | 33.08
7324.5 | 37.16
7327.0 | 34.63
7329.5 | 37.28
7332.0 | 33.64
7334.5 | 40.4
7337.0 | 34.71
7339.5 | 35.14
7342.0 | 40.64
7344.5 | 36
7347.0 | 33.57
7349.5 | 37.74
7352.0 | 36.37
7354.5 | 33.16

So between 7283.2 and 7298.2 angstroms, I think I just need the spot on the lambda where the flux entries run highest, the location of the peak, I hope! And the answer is 7289.5 angstroms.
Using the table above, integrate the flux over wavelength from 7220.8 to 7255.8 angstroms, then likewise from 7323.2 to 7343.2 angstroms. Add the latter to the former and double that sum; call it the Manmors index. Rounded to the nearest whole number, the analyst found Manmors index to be 3828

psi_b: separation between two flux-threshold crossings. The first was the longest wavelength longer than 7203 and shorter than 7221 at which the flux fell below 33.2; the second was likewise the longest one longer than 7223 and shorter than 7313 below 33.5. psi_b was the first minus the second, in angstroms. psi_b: -95.0 angstroms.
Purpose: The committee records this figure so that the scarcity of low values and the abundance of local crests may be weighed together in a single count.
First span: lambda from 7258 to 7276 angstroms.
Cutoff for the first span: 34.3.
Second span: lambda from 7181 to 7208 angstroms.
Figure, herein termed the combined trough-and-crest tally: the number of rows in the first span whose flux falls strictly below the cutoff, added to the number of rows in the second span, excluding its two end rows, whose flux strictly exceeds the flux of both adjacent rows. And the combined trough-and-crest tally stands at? 9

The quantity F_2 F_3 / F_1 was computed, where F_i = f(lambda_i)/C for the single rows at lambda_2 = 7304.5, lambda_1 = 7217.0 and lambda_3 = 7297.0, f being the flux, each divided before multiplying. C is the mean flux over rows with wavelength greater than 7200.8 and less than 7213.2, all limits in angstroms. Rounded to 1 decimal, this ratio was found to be 1.0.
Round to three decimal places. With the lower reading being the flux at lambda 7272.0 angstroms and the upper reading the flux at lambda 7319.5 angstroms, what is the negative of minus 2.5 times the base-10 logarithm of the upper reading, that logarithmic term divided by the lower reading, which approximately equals 0.120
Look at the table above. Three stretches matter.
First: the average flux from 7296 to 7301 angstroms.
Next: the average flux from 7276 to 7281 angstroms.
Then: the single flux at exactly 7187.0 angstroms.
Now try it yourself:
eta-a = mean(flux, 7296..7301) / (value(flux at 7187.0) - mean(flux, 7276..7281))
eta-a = -13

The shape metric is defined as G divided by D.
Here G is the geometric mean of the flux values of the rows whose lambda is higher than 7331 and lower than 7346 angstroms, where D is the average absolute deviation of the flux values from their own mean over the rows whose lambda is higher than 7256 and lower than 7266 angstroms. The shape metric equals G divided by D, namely 27.0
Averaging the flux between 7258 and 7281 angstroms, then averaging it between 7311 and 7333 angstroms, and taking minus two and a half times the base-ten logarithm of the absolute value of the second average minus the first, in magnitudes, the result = -1.3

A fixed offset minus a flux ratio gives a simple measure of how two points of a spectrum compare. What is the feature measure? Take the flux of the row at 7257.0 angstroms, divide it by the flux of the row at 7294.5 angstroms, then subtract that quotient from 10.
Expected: 9.14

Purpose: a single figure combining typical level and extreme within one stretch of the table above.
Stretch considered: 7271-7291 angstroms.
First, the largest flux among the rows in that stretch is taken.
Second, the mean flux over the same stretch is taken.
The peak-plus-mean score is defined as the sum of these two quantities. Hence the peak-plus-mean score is 72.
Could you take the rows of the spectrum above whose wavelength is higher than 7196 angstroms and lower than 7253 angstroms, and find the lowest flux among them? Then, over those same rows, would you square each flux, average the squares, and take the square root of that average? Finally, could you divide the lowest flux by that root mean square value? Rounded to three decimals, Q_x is 0.896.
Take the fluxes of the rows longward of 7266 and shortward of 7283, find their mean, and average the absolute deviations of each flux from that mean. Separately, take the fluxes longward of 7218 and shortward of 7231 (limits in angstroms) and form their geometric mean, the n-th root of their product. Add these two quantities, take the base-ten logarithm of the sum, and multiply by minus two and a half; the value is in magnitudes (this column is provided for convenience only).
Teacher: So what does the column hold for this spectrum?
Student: -3.89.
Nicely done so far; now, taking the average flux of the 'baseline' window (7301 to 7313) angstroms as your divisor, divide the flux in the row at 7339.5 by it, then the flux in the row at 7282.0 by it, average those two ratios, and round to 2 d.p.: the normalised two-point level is 0.98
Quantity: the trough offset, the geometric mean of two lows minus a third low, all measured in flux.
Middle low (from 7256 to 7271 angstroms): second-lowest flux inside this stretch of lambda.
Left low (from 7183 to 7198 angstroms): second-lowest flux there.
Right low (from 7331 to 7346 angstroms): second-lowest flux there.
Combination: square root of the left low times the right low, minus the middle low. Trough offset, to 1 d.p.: 2.9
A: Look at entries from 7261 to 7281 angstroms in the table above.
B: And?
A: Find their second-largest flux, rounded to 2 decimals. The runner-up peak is 36.26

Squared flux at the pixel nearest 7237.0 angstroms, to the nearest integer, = 1270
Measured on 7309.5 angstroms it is 1409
